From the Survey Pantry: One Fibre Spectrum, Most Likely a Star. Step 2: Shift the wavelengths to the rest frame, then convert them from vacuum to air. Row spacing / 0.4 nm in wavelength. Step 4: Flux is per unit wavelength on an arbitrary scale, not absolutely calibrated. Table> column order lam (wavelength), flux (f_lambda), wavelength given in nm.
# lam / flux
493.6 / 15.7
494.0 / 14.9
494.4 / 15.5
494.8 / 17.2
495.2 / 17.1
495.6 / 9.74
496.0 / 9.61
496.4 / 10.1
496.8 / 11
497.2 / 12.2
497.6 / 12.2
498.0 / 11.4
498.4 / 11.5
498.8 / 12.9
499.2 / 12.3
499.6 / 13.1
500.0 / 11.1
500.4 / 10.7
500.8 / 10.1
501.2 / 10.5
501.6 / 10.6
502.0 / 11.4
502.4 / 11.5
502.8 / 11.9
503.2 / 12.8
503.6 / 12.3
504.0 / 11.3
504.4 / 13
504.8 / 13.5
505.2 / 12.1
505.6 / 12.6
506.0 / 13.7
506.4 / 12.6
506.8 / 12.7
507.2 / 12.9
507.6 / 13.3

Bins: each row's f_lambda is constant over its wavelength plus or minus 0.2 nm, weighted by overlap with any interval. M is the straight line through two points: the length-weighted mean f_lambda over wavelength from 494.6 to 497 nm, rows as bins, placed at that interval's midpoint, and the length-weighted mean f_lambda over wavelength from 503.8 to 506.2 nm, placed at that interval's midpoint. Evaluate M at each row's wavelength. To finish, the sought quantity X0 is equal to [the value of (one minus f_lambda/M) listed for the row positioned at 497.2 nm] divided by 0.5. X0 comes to 0.0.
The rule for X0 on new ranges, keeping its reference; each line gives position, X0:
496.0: 0.5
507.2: 0.0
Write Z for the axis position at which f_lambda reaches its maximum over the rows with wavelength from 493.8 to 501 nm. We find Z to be 494.8 nm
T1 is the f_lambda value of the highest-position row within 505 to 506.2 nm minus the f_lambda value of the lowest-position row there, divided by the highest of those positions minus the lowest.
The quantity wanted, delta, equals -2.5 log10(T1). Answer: -0.8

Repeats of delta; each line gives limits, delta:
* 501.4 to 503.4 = -0.3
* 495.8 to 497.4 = -0.8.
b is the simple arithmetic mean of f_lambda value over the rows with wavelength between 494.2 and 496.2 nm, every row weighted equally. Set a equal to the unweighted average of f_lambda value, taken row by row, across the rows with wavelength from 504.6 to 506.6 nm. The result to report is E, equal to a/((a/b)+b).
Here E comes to 0.87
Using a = 12.9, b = 14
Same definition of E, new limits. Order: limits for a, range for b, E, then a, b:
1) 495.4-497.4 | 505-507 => 0.78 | 10.5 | 13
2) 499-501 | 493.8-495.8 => 0.73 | 11.5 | 15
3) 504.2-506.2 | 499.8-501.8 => 1.10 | 13.0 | 11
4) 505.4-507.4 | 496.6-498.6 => 1.01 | 12.9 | 12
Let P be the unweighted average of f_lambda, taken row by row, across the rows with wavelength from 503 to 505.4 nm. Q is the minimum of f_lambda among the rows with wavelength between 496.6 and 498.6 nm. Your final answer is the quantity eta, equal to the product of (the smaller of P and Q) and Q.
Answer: 121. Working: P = 12.5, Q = 11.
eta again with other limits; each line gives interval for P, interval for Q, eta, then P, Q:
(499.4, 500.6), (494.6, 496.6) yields 92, 11.6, 9.61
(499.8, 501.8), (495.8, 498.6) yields 92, 10.6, 9.61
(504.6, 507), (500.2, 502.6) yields 102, 12.9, 10.1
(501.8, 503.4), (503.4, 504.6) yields 128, 11.9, 11.3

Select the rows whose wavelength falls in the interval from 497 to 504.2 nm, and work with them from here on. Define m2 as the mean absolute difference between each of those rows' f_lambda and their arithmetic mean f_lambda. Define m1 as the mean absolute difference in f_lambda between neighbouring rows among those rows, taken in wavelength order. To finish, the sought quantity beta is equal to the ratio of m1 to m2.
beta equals 0.9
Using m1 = 0.64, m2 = 0.72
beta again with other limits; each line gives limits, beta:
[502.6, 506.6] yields 1.8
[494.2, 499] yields 0.6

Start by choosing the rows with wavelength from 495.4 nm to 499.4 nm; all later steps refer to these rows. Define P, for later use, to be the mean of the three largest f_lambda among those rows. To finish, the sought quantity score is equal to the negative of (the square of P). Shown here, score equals -155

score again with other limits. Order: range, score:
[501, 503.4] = -146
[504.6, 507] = -177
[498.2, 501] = -163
